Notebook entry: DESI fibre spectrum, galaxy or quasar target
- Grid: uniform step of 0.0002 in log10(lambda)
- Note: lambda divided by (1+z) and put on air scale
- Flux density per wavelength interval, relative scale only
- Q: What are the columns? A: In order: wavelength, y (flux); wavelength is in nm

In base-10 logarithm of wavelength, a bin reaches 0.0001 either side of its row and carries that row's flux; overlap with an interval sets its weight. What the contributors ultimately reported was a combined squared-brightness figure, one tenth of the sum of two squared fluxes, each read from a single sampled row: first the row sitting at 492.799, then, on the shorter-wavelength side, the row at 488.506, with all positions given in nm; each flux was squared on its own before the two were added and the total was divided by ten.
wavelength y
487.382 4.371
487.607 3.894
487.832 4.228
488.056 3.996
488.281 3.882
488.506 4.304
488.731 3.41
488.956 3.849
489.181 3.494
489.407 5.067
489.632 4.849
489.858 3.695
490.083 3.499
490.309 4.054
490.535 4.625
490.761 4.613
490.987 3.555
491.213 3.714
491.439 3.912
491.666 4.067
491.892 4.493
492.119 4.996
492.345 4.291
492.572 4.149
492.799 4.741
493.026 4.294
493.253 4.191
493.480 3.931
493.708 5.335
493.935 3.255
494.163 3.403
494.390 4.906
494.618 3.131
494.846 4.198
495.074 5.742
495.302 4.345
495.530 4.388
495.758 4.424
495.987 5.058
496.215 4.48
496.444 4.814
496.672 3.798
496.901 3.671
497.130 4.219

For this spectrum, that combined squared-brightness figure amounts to 4.1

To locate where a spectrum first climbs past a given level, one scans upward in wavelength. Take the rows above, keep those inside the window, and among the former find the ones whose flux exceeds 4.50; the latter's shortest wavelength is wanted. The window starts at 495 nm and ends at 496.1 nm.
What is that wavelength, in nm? 495.074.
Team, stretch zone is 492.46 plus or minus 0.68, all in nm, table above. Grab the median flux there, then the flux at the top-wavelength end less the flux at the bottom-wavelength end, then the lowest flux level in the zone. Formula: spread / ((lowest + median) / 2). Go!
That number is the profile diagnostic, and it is -0.047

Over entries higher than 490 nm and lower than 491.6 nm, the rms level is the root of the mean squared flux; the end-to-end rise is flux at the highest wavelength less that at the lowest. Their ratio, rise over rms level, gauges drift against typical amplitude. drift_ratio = 0.10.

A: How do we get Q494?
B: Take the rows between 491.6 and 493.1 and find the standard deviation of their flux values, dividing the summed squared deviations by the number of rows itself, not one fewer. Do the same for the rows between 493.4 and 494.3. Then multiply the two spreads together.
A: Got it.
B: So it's 0.25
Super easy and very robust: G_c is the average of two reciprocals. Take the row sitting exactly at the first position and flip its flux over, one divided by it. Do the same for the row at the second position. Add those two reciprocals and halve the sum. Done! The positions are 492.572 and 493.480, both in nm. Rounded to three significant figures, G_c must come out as 0.248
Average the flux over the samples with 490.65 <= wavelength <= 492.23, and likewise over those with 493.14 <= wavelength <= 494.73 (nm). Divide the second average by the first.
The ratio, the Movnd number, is 0.96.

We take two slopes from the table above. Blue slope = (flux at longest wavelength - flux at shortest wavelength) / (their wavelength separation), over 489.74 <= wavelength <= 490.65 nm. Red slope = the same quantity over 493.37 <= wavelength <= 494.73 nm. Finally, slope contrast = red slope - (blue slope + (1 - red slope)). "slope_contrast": -3.8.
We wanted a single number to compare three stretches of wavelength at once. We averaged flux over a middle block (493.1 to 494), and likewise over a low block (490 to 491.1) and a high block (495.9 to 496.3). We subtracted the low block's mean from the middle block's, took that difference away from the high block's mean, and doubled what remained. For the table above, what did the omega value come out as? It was 9.3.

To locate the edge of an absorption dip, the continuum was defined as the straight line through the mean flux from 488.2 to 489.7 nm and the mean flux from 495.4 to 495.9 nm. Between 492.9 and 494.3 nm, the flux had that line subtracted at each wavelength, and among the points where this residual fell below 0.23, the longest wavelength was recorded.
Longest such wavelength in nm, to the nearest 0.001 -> 494.163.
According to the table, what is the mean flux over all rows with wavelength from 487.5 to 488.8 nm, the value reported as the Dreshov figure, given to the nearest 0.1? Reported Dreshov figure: 4.0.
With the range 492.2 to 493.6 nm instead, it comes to 4.3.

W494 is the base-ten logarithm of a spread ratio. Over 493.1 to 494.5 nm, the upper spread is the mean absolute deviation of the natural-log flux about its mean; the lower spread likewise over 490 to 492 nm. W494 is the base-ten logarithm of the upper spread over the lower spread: 0.3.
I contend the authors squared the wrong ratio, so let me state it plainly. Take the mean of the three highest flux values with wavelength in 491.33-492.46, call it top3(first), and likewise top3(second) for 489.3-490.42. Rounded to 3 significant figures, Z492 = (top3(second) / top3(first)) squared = 1.03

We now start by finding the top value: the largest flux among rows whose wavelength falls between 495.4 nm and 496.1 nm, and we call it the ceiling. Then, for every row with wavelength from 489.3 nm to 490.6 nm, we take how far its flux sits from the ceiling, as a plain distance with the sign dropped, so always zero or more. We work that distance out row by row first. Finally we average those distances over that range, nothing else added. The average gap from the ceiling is 0.8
